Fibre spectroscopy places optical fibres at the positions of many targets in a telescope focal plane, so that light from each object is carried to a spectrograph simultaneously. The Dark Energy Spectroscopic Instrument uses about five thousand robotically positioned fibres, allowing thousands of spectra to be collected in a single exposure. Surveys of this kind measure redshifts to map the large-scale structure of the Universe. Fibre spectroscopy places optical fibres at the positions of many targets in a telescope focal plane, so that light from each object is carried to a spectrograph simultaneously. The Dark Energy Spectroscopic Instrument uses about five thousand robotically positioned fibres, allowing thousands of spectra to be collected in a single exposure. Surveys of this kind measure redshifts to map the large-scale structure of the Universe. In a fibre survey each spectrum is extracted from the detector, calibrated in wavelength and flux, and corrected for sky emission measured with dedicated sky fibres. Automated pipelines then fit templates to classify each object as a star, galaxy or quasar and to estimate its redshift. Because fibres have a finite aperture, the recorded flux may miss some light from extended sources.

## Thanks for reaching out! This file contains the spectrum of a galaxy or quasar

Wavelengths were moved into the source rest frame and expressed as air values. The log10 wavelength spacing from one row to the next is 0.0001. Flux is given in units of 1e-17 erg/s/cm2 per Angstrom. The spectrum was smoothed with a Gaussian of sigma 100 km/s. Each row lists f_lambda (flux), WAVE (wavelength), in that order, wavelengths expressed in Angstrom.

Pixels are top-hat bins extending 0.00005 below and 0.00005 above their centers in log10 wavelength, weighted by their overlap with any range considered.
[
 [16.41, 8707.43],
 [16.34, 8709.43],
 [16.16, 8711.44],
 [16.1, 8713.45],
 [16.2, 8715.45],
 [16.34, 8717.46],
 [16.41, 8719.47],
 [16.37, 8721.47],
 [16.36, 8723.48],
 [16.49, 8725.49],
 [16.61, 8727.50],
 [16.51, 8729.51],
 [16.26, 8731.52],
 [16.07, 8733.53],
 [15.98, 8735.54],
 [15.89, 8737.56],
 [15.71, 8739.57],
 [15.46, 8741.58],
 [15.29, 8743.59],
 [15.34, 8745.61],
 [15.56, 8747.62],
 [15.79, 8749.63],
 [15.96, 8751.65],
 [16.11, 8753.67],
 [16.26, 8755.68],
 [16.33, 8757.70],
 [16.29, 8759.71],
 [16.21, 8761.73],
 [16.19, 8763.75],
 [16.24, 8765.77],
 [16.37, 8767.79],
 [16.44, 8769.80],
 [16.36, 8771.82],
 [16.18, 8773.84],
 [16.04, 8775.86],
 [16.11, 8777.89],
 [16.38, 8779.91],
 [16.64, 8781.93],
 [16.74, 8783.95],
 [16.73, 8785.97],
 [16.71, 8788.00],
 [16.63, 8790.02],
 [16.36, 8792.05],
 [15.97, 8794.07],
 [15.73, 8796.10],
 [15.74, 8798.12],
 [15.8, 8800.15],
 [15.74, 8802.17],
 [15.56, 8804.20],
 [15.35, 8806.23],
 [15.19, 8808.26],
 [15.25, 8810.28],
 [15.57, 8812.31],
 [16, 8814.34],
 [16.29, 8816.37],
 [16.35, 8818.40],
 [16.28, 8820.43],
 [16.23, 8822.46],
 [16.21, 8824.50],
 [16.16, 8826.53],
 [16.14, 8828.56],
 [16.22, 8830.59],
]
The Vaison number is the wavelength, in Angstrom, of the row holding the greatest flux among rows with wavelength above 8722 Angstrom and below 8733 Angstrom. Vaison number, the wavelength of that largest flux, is 8727.50 Angstrom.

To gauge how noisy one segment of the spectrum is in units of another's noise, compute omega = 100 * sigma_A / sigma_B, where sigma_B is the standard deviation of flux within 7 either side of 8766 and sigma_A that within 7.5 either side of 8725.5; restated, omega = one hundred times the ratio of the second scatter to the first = 124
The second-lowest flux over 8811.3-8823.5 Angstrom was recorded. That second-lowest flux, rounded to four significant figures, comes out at 16.00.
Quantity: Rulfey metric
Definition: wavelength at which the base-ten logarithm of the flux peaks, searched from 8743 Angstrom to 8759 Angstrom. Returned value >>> 8757.70 Angstrom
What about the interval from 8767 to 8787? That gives 8783.95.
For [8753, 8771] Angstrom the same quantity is 8769.80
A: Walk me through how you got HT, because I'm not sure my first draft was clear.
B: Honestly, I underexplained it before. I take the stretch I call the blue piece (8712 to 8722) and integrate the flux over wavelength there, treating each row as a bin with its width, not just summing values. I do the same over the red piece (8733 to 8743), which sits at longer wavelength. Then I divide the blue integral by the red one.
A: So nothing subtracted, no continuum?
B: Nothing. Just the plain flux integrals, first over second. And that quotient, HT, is 1.03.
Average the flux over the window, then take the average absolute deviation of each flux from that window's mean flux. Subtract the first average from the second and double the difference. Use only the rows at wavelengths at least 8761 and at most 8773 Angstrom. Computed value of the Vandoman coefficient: -32.4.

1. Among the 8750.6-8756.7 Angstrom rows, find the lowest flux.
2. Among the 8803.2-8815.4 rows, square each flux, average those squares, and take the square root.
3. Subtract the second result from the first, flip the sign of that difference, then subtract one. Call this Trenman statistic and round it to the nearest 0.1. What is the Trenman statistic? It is -1.5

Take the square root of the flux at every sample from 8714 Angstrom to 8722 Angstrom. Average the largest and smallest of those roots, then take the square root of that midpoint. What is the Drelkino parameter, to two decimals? 2.01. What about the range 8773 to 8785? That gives 2.01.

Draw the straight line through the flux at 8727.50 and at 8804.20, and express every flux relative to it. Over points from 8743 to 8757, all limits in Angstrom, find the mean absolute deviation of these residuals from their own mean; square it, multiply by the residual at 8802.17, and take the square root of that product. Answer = 0.14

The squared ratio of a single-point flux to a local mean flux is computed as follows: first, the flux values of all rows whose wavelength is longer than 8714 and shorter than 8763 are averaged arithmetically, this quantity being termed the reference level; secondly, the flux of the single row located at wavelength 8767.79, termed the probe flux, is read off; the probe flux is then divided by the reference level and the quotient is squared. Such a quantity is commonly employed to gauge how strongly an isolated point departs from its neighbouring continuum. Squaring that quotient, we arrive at 1.04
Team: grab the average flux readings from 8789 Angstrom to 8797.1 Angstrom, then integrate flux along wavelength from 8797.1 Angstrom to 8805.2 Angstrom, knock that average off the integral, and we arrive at 111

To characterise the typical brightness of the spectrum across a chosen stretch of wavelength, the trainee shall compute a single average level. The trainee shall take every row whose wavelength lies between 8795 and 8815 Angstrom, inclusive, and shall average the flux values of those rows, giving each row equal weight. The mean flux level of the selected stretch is 15.6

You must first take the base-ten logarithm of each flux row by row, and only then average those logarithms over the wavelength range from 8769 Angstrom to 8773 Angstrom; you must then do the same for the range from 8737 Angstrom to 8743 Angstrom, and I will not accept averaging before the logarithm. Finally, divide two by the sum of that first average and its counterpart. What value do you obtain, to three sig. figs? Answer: 0.830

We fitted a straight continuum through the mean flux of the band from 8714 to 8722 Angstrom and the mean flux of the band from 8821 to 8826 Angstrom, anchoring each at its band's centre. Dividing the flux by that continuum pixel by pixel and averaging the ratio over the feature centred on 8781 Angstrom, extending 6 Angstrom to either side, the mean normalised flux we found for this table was 1.01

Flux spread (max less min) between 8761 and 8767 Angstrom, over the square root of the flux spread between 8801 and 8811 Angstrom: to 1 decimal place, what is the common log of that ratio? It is -1.2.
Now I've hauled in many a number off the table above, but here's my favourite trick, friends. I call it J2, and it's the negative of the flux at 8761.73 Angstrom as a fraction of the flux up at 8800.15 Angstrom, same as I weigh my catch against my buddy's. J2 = -1.03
